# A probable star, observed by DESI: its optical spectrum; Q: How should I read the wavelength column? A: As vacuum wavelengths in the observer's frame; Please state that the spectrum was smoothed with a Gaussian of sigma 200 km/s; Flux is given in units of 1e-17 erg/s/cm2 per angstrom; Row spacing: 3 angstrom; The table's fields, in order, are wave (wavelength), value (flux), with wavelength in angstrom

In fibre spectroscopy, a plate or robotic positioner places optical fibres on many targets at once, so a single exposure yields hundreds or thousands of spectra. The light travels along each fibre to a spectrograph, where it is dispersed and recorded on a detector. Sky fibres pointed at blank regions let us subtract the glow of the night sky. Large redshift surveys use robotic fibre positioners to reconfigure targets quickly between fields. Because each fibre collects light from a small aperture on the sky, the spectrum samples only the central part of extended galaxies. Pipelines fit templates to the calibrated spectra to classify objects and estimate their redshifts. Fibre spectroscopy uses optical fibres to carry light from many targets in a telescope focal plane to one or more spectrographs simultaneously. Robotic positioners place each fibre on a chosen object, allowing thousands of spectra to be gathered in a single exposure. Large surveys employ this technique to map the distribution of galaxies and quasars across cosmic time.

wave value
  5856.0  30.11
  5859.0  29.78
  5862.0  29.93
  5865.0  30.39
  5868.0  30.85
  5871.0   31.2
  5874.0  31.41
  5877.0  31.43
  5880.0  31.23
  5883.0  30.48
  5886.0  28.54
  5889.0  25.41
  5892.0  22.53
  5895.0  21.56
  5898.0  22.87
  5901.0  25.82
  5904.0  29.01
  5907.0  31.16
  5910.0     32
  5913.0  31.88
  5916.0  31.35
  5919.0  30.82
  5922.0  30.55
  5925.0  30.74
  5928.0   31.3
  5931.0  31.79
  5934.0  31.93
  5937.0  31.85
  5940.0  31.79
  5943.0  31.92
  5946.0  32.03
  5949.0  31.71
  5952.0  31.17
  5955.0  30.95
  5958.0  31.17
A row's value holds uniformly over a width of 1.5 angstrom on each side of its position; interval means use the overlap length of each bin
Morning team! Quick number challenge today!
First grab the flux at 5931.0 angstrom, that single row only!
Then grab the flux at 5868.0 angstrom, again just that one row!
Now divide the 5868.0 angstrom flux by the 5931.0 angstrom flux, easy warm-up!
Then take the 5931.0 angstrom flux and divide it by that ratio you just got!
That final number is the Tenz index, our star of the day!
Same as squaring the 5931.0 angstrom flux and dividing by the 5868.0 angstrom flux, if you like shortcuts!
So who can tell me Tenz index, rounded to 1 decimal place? 32.8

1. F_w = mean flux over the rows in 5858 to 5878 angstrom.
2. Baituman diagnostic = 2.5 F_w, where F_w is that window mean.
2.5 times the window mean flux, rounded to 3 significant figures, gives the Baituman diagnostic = 76.8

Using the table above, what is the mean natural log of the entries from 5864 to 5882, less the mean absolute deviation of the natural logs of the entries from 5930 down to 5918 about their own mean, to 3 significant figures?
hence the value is 3.43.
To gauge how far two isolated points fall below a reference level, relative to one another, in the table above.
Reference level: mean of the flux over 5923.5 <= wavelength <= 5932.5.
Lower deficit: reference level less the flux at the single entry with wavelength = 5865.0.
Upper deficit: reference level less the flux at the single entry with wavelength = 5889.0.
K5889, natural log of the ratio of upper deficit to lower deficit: 1.9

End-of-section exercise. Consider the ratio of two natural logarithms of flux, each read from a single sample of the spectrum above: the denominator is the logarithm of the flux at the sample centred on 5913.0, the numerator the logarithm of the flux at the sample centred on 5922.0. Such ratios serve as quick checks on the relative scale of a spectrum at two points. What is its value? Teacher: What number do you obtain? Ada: 0.99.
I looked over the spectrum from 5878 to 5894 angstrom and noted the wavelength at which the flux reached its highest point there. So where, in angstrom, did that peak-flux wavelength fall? 5880.0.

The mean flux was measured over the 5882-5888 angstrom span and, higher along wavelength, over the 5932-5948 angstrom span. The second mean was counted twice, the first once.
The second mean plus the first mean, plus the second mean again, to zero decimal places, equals 93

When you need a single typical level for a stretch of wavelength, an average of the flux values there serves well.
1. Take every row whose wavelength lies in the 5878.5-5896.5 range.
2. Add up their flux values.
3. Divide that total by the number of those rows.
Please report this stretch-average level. 26.6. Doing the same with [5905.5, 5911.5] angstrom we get 31.6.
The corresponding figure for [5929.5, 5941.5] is 31.8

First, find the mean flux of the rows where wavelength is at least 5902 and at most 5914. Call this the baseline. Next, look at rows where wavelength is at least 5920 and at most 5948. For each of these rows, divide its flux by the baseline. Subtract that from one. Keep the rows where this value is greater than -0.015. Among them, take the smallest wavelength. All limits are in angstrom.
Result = 5922.0 angstrom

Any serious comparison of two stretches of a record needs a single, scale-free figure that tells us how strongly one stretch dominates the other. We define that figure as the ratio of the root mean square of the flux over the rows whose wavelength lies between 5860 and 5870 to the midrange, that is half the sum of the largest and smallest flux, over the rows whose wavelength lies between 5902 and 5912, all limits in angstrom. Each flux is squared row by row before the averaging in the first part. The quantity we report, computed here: 1.00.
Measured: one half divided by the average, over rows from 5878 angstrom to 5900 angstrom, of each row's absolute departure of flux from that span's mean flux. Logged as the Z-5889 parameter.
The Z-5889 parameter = 0.15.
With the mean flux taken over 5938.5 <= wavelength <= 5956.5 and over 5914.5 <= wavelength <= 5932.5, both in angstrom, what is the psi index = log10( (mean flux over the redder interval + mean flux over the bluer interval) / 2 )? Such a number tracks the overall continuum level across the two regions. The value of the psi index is 1.50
